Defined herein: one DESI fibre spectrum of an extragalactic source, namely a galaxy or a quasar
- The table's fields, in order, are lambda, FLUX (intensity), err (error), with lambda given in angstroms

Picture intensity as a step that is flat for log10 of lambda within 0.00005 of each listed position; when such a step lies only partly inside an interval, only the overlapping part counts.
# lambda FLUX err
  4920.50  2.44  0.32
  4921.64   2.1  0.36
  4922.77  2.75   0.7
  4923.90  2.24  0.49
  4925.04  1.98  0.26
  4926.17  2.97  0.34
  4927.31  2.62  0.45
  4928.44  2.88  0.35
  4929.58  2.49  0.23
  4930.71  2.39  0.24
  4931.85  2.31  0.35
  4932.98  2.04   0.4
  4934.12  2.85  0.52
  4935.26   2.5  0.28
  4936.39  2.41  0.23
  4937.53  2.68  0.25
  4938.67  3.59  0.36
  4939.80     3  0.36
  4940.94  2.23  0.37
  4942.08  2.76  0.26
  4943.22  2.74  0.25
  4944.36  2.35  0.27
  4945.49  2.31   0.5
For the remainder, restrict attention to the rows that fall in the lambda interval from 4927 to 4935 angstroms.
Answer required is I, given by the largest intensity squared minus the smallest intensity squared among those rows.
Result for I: 4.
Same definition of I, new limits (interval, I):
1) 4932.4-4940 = 9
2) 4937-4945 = 8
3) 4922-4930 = 5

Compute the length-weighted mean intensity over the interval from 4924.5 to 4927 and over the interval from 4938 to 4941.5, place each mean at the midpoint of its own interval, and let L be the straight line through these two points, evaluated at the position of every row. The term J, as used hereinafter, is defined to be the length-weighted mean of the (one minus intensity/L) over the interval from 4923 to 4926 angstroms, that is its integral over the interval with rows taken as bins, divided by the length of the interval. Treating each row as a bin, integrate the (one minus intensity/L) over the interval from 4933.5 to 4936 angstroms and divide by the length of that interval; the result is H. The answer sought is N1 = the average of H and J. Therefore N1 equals 0.06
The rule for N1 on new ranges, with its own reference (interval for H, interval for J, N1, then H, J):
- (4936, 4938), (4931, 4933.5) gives 0.14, 0.10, 0.18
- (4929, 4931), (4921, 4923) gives 0.04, 0.07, 0.00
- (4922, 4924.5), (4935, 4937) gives 0.06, -0.02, 0.13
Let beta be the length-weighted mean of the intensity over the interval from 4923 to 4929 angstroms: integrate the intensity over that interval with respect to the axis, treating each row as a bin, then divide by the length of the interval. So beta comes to 2.55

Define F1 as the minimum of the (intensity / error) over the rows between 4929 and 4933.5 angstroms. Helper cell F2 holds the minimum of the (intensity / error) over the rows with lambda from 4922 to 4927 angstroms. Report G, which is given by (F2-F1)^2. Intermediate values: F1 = 5.1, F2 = 3.9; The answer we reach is 1.4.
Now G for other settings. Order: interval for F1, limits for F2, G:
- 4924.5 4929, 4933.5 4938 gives 0.1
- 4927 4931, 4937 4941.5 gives 0.0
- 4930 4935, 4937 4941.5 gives 0.9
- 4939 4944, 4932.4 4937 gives 0.9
